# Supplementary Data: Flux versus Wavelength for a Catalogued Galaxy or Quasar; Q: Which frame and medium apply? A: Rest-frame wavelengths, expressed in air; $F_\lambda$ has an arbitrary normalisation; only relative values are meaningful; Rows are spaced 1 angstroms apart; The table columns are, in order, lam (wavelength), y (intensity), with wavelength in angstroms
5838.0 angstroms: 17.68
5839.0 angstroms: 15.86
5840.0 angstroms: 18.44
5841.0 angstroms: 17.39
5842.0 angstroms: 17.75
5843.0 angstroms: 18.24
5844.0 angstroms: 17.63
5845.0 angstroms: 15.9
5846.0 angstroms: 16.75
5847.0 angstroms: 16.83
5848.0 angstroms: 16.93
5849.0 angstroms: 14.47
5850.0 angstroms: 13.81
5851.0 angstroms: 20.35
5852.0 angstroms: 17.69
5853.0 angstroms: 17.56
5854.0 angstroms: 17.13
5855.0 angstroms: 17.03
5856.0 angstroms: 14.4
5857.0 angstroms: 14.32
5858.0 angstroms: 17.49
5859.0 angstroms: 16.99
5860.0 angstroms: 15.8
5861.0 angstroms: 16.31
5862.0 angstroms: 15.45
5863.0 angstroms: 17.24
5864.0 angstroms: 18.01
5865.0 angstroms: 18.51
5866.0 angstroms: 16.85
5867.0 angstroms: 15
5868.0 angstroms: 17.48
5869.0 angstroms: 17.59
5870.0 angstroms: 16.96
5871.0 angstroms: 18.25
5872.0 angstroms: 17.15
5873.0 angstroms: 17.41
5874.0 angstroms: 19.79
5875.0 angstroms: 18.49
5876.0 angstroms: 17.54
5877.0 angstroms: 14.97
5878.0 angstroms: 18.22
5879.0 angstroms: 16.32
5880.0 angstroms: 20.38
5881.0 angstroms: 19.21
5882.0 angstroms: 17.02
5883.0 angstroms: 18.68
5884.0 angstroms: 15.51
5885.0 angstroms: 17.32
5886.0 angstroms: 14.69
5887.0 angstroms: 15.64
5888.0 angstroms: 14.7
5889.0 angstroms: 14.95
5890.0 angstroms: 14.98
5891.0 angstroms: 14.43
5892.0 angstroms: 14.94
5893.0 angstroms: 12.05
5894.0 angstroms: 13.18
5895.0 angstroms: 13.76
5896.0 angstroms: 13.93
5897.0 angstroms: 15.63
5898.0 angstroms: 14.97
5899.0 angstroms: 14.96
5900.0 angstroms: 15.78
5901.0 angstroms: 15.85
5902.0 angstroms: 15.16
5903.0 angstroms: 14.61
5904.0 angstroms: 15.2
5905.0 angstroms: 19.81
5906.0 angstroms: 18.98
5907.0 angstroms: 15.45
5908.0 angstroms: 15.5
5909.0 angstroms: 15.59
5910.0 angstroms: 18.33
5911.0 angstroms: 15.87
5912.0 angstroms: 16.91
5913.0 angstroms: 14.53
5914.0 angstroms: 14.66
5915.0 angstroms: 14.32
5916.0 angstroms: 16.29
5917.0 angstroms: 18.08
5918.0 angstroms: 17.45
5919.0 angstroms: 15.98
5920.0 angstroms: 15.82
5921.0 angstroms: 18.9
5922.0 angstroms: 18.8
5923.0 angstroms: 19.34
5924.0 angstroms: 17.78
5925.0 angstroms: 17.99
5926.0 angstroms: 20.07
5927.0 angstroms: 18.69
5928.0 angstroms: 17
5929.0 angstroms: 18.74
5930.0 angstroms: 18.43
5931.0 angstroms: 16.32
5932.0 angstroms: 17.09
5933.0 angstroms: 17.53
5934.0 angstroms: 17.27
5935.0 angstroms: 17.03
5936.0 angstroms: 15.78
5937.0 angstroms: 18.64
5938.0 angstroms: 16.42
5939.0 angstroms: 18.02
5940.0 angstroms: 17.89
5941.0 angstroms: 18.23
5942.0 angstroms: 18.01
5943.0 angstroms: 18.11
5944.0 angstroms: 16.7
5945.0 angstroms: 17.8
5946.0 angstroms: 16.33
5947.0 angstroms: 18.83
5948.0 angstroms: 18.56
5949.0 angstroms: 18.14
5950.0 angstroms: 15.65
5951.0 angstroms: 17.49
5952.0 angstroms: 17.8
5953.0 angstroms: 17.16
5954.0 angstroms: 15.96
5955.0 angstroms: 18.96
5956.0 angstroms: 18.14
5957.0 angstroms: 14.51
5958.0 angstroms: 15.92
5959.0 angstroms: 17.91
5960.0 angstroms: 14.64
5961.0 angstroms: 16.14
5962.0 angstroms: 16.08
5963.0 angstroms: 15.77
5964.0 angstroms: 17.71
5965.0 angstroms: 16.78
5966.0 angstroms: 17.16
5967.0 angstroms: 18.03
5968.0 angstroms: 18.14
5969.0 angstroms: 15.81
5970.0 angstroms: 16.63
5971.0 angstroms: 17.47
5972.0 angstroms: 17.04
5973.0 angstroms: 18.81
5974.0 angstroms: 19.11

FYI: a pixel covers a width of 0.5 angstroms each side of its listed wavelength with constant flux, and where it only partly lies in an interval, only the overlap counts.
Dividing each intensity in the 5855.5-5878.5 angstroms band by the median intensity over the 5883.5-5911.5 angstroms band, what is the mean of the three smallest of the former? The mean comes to 0.96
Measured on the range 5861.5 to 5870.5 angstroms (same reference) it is 1.04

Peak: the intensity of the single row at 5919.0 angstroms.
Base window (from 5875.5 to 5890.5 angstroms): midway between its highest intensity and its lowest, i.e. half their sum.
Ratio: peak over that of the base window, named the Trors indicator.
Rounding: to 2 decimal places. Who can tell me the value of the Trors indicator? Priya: 0.91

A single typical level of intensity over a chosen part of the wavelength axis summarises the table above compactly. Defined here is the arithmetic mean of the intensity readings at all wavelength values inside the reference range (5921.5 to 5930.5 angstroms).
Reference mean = 18.5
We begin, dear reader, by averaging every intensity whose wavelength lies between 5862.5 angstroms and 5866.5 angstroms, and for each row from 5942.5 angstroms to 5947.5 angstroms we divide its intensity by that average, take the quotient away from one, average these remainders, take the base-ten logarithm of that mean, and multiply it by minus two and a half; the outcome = 6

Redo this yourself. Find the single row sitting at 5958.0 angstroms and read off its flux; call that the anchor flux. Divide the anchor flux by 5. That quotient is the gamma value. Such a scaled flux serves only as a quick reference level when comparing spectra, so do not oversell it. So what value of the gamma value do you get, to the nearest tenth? 3.2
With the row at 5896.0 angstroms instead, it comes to 2.8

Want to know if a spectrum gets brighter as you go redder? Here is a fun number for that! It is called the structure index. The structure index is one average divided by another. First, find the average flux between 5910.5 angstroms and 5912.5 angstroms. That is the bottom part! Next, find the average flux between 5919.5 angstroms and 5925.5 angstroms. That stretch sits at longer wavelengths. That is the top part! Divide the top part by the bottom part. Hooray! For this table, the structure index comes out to 1.10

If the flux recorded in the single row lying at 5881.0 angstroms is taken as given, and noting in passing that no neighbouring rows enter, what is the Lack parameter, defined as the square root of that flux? 4.38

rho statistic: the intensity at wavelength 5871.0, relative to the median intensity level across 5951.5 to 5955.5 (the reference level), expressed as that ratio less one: 0.044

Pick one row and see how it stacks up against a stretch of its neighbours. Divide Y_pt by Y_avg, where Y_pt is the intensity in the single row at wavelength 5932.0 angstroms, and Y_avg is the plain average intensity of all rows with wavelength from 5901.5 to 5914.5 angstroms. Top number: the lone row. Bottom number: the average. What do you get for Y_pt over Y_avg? 1.05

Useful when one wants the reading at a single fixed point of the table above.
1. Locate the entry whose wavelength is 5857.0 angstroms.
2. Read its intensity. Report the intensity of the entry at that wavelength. 14.32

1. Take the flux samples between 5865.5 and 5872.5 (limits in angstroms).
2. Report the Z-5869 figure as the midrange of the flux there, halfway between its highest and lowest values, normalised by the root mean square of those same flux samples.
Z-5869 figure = 0.974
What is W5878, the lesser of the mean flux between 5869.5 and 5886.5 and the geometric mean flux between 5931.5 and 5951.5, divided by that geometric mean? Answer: 1.00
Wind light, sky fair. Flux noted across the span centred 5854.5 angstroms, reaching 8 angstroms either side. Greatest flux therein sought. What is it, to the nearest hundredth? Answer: 20.35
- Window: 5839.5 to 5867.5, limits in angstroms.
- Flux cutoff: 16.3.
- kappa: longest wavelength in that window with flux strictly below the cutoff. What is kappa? 5867.0 angstroms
